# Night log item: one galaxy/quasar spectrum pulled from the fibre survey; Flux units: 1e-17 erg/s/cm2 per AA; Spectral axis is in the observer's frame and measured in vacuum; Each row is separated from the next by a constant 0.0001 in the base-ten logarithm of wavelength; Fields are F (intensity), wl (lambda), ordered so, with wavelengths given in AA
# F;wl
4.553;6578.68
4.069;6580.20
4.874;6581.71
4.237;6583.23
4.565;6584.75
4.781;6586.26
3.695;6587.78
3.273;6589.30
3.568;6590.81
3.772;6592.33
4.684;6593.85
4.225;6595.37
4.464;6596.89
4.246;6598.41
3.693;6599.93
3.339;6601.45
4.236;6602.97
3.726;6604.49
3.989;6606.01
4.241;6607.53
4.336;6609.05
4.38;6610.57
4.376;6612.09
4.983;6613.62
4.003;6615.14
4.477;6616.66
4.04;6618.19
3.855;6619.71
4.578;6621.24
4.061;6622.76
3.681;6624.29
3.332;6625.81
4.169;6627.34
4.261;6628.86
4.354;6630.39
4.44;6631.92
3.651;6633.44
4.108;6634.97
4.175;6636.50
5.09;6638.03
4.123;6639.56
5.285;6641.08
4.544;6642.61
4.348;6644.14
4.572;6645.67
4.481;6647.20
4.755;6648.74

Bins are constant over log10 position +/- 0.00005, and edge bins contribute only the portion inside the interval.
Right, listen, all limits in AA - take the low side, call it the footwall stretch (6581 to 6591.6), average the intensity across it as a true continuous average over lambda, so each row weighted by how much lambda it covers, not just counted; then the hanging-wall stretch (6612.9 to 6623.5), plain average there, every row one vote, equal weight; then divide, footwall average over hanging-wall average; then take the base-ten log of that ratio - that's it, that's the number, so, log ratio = -0.015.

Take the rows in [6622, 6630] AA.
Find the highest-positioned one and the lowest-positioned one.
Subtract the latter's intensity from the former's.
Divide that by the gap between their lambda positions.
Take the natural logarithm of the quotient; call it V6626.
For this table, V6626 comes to -3.4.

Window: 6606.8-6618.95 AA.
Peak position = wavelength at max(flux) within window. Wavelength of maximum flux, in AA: 6613.62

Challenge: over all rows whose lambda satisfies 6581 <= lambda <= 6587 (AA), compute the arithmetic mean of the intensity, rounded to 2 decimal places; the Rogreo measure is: 4.61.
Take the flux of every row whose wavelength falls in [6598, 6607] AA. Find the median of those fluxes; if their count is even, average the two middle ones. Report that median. 3.86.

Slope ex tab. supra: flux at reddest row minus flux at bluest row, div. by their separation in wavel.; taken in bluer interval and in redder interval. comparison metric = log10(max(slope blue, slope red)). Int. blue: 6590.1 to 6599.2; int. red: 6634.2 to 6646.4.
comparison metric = -1.0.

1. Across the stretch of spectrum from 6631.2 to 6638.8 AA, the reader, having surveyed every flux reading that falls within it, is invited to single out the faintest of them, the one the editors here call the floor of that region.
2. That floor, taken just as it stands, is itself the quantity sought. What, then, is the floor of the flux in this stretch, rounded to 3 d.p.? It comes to 3.651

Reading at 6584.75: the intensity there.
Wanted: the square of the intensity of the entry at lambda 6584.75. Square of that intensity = 21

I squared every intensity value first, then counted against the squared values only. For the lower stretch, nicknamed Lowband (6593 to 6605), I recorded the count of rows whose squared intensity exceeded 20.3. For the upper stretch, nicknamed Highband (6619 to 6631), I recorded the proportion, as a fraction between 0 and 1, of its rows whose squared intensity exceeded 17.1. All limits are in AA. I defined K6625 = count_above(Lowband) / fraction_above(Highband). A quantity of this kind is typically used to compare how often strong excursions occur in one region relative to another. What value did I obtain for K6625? 2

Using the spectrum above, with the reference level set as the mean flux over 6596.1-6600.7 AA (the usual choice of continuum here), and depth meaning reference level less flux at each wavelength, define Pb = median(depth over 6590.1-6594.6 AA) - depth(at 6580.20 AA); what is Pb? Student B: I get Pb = 0.30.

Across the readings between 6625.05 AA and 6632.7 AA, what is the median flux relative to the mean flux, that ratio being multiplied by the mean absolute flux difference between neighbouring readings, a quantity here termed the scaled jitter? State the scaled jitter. 0.29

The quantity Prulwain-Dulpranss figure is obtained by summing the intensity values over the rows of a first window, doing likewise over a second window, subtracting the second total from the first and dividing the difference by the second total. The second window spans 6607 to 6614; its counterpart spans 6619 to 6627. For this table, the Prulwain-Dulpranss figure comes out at -0.13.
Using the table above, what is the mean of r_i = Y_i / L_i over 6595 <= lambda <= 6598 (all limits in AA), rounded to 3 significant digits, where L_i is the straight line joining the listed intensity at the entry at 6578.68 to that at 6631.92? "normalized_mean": 0.962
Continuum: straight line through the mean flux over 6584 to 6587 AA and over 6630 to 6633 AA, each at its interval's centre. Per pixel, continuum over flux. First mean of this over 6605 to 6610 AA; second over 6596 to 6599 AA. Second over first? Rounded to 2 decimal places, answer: 0.97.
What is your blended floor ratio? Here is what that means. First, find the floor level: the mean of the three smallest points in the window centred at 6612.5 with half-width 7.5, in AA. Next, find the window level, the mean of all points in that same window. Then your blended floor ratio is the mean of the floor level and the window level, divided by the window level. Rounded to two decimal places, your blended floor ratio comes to 0.96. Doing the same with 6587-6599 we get 0.94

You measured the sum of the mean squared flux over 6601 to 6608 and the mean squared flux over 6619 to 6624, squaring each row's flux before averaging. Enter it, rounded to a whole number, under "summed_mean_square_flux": 33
